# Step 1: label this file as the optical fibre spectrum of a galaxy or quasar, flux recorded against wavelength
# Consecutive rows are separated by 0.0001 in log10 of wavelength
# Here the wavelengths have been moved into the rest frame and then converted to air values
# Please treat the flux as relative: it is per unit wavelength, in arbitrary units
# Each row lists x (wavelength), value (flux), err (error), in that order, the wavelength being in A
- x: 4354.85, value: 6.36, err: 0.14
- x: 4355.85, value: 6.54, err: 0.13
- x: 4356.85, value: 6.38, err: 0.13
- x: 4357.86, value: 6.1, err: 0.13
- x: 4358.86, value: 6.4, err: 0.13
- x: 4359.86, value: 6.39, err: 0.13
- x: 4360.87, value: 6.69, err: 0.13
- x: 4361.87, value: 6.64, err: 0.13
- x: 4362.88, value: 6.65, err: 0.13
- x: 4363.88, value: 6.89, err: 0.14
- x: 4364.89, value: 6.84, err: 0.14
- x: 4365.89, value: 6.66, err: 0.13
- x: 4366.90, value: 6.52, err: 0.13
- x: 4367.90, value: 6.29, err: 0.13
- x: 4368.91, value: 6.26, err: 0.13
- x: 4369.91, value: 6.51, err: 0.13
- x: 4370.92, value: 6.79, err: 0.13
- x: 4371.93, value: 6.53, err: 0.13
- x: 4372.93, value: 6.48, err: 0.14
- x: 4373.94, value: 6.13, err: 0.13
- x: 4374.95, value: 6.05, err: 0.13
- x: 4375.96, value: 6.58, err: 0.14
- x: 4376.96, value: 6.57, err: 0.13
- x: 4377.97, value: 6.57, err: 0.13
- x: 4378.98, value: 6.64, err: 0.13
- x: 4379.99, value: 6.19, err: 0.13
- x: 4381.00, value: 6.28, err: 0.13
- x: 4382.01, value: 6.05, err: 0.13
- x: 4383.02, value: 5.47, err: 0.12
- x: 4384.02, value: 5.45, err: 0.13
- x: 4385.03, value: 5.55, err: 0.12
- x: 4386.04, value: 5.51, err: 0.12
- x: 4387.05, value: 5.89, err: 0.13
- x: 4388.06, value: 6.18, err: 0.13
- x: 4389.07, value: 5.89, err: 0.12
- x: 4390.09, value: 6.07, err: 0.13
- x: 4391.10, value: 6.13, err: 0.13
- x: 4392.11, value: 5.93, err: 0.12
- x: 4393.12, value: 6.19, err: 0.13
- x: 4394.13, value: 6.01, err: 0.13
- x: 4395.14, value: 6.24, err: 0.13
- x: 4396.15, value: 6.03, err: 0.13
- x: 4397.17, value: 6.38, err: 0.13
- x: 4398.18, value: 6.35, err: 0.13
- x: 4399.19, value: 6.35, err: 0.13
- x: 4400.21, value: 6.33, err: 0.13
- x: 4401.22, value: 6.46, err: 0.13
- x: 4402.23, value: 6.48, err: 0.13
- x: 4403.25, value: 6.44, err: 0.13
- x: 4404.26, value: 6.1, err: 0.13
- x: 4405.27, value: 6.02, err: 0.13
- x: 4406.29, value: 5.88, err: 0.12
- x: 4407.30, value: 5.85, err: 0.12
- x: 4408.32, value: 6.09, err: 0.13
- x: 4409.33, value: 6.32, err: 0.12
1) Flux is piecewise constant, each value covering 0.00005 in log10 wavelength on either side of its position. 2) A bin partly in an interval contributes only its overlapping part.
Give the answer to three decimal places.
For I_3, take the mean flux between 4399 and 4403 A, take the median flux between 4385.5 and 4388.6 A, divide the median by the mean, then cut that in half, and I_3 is 0.460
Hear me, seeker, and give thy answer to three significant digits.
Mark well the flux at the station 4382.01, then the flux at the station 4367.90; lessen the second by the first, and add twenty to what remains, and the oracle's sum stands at 20.2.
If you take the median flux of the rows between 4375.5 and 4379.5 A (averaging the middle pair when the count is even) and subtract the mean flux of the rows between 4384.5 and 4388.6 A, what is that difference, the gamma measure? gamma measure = 0.79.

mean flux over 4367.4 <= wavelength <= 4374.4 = 6.43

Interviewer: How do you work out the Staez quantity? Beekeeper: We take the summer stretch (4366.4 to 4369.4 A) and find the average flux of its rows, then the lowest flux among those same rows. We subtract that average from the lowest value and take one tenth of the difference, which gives -0.010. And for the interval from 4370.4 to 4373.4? -0.012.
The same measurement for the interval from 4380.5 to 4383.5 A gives -0.046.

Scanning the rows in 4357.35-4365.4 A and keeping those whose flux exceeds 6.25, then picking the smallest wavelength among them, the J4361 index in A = 4358.86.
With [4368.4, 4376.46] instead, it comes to 4368.91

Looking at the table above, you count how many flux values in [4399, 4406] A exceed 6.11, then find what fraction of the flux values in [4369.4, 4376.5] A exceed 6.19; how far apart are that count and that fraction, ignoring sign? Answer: 4.3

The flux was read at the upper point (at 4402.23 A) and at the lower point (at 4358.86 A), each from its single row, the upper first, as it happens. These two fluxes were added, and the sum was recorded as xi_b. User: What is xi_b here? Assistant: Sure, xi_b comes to 12.9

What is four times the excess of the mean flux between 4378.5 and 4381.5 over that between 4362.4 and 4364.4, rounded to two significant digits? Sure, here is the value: -1.6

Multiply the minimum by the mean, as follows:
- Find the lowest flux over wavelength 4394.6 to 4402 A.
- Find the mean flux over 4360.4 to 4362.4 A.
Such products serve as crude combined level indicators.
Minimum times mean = 40.2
